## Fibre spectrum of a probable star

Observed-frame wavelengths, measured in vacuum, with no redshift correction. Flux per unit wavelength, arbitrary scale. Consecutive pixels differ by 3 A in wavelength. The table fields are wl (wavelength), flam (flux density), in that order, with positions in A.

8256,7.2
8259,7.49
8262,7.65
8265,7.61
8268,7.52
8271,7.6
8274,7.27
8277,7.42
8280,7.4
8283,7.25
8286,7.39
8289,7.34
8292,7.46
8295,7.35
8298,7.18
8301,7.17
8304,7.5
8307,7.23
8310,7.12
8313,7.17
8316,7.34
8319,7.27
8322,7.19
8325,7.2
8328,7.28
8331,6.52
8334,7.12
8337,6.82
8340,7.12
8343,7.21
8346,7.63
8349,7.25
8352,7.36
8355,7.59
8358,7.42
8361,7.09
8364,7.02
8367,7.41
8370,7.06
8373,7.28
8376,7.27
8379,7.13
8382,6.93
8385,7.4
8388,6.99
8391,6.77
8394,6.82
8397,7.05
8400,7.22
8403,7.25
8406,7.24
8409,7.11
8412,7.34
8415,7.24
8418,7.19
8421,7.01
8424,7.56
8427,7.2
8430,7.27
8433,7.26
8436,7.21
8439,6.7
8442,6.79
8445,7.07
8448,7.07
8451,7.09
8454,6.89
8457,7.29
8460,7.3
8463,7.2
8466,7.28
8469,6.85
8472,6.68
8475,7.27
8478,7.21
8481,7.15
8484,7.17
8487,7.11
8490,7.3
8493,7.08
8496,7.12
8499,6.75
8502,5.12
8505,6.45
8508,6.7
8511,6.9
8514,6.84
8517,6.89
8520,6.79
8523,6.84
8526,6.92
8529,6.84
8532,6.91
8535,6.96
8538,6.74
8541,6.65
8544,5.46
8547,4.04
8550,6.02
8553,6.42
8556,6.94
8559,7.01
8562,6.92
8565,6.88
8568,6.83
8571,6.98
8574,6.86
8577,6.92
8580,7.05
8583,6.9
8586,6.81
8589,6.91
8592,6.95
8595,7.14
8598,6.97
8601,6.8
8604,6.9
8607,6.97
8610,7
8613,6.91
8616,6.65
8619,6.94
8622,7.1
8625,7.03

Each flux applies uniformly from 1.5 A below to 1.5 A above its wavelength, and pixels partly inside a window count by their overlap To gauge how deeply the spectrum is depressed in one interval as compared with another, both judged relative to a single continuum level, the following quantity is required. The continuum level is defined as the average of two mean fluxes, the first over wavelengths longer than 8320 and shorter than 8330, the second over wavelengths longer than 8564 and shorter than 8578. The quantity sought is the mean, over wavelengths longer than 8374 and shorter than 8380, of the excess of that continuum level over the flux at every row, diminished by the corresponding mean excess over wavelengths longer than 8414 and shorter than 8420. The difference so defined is 0.0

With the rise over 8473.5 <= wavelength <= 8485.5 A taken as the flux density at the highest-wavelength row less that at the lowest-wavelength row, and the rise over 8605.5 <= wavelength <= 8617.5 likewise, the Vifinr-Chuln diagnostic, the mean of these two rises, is -0.21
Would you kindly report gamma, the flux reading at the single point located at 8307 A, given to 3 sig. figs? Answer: 7.23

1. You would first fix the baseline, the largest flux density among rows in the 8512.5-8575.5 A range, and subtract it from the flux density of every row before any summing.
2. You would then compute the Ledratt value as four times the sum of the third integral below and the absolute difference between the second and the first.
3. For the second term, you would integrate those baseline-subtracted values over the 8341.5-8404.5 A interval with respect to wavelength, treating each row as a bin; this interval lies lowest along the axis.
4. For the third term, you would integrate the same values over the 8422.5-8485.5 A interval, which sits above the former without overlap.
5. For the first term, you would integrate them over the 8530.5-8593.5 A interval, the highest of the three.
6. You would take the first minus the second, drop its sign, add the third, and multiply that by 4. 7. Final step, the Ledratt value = 171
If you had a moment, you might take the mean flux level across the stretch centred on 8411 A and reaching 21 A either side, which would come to 7.2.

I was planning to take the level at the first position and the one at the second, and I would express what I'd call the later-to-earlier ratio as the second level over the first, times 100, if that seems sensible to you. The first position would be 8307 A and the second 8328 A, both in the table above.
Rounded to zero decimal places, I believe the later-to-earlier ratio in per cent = 101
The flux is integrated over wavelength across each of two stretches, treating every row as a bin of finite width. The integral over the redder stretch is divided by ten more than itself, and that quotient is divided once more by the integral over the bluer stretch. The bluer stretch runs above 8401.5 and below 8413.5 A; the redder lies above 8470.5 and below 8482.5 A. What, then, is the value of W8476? 0.0103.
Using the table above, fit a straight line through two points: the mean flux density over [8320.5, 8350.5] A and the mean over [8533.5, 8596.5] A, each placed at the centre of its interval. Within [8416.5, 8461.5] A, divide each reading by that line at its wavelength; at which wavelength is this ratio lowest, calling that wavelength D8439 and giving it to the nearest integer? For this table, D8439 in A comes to 8439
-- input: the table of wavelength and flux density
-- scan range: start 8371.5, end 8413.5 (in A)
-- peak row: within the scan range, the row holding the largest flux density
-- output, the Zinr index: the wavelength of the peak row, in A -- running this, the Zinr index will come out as 8385 A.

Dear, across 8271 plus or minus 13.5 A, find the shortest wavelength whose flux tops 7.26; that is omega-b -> 8259 A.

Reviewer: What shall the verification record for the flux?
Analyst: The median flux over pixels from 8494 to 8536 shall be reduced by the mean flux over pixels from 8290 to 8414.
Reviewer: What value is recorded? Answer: -0.35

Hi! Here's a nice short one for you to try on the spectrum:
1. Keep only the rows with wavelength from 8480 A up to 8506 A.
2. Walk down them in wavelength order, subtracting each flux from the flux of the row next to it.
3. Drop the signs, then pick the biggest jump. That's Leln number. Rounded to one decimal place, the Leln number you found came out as 1.6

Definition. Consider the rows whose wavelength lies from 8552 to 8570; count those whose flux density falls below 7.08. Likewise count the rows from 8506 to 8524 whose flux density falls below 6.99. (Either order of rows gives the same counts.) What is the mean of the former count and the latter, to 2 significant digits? 6.0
